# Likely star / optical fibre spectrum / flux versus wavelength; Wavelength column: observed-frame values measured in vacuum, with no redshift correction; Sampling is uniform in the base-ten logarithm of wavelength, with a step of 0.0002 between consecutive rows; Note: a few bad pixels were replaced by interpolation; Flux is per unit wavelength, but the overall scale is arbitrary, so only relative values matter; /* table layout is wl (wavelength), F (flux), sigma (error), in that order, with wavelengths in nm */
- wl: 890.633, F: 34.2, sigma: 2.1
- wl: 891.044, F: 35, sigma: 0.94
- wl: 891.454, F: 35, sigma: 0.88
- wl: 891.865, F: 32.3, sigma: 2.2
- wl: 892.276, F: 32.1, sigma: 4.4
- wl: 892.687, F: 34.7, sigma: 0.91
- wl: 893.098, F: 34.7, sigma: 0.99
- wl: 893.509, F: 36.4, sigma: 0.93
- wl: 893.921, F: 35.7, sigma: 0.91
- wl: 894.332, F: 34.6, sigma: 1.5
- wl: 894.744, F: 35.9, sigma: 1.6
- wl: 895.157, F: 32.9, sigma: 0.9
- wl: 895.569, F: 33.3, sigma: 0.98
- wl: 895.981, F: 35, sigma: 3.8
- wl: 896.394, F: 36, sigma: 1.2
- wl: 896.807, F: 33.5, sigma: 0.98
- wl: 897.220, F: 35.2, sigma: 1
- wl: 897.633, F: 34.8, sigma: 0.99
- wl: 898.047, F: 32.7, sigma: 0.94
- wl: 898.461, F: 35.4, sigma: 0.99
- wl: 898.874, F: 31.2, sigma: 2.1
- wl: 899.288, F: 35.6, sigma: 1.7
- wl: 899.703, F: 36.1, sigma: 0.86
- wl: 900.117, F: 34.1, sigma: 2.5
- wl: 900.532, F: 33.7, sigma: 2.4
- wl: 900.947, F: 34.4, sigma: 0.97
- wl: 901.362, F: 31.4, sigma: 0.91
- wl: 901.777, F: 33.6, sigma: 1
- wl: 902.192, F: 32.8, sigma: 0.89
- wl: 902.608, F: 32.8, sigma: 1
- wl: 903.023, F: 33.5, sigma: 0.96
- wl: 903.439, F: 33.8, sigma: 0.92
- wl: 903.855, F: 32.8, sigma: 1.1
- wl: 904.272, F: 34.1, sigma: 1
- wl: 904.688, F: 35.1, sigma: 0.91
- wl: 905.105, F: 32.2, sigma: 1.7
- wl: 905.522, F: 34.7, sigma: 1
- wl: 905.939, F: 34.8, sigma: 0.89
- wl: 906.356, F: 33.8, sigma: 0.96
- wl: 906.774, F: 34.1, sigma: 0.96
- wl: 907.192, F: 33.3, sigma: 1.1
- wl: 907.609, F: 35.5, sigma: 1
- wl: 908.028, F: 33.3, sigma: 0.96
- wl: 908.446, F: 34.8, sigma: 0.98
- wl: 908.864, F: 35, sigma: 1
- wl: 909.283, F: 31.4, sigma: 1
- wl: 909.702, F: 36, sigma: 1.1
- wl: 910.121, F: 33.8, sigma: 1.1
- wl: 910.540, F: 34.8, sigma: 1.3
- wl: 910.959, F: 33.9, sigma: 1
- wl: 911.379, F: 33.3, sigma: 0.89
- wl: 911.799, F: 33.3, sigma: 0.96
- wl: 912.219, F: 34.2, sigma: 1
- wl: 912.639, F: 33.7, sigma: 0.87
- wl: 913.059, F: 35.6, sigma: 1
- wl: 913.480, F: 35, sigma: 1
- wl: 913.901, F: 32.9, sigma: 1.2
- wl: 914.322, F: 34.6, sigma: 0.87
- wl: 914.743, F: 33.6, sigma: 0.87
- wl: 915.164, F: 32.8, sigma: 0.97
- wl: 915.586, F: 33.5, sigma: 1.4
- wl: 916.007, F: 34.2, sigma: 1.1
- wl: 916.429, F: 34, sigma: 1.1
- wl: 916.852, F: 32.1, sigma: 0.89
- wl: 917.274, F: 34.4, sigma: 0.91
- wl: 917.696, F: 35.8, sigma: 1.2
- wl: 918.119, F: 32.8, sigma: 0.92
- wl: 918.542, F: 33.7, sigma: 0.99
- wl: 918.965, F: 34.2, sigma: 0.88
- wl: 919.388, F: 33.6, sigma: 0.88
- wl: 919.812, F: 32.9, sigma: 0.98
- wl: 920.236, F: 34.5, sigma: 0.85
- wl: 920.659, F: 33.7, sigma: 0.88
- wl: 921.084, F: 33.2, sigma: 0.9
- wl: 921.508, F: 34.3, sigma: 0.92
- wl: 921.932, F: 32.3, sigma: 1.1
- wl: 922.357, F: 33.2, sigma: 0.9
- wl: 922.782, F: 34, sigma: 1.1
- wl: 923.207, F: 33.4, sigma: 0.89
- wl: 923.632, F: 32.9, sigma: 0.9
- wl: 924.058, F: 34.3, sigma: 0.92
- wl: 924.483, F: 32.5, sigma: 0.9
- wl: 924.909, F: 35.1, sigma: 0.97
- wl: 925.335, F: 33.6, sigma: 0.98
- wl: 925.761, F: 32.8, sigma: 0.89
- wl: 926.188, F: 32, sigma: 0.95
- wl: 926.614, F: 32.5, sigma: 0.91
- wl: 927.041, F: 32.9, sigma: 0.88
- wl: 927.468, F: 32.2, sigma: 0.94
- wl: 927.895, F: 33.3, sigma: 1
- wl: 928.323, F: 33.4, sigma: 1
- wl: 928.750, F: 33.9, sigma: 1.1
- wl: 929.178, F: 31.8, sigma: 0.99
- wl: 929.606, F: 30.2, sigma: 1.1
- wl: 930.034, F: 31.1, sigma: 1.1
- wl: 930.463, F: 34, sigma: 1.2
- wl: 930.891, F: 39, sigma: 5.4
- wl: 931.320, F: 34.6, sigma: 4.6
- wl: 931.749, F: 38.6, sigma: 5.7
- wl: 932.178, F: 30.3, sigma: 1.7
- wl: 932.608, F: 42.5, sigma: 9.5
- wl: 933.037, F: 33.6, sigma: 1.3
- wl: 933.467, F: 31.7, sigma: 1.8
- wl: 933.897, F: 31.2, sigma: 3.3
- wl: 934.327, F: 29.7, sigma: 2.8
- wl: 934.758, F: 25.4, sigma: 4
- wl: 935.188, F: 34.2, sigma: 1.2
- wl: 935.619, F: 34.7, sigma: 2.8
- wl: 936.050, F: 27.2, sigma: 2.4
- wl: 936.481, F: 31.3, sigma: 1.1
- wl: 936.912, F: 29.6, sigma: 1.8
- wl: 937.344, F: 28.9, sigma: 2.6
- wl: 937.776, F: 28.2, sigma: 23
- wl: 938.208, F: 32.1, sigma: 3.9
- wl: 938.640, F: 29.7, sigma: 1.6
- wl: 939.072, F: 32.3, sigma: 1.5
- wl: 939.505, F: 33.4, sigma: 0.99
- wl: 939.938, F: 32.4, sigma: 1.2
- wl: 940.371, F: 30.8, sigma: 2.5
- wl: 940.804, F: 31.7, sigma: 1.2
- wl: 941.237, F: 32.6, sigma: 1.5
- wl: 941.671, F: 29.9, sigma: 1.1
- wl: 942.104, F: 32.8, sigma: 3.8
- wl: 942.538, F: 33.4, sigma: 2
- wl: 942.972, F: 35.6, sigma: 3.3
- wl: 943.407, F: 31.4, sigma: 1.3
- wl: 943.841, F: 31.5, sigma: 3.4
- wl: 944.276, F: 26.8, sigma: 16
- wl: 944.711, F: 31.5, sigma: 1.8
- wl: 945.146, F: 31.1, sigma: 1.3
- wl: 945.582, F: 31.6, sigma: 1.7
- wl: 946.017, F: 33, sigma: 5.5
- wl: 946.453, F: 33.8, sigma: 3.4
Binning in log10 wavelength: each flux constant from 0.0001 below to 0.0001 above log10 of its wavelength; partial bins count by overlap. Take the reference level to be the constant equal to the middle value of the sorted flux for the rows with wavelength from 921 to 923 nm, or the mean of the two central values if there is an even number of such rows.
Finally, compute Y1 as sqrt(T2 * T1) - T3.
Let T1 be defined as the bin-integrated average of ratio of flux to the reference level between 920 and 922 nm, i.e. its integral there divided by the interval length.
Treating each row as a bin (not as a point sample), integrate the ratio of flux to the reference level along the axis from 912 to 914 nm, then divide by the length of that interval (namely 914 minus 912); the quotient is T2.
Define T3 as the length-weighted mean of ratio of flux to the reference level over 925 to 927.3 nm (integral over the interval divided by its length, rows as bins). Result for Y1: 0.03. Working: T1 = 1.01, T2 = 1.03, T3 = 0.990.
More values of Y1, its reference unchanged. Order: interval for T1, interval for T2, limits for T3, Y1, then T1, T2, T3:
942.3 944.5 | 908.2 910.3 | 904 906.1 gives -0.04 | 0.96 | 1.03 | 1.028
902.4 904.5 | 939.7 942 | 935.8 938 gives 0.10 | 1.01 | 0.95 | 0.878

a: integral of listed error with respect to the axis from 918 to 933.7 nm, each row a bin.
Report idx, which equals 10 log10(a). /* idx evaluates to 14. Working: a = 25.2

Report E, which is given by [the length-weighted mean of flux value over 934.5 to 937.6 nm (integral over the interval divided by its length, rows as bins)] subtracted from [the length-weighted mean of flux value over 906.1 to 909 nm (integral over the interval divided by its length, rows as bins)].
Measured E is 4.1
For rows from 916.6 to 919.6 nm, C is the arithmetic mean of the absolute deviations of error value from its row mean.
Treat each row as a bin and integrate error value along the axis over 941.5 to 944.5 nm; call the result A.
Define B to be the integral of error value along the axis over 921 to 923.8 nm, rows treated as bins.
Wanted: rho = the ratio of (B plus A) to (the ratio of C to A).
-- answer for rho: 2651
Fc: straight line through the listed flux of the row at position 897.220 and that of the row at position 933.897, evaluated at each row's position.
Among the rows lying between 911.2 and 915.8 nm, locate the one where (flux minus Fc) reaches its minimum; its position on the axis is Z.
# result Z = 913.901 nm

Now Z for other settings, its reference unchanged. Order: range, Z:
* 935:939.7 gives 936.050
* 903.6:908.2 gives 905.105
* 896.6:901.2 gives 898.874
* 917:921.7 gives 918.119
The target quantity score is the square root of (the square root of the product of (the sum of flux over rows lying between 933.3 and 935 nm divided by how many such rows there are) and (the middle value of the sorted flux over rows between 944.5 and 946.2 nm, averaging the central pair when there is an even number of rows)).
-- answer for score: 5.52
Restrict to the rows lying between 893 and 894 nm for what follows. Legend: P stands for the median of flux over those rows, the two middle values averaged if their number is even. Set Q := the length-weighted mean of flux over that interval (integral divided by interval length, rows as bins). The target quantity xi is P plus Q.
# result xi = 71.4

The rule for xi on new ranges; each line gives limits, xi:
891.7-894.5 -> 69.1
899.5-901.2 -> 68.7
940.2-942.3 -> 63.3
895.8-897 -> 69.8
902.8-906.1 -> 67.8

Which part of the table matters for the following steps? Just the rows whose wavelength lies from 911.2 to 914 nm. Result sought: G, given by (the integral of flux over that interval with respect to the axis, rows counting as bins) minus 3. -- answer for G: 92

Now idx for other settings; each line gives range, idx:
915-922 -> 8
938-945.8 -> 13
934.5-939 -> 13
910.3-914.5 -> 6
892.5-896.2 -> 7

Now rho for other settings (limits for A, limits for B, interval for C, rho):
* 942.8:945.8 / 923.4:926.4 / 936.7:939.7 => 37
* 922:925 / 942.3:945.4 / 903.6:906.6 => 243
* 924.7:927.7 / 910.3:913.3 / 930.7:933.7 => 7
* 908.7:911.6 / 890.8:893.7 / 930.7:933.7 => 10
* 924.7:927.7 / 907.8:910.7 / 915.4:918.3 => 114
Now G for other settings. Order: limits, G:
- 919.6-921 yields 44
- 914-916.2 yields 71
